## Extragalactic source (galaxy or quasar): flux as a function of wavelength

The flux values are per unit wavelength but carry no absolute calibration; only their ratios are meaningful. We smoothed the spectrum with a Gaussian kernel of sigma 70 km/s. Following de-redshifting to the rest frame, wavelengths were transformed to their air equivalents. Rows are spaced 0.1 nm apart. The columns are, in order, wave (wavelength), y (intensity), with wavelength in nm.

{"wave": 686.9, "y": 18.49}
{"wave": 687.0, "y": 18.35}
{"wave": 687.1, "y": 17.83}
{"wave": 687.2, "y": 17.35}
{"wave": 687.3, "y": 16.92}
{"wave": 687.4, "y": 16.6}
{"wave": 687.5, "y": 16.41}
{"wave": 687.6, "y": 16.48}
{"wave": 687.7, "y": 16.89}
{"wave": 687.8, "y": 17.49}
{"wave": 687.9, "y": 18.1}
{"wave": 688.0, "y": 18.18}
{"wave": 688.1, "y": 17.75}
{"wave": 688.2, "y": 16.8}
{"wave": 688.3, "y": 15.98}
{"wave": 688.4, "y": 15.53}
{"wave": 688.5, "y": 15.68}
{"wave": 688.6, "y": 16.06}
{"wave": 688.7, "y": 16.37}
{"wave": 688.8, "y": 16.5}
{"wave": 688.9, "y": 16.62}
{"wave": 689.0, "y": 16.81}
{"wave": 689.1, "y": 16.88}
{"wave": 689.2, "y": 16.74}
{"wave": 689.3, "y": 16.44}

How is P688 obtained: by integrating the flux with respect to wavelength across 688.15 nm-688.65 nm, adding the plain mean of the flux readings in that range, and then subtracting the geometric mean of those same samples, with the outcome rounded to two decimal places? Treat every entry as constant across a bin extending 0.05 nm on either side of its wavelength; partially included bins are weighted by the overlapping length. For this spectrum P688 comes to 8.01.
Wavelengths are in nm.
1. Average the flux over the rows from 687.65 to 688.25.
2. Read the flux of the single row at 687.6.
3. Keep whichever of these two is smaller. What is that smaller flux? 16.5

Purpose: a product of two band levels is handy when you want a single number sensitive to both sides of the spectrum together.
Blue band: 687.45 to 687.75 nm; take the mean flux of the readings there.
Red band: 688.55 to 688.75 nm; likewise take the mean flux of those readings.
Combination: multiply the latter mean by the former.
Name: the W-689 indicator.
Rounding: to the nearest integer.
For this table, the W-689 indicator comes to 269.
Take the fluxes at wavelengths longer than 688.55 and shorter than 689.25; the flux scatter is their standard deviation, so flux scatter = 0.3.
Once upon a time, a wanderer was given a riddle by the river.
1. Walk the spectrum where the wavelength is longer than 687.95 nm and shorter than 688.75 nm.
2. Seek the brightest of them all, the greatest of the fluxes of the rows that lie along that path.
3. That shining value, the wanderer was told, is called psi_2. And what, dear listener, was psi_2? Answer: 18.18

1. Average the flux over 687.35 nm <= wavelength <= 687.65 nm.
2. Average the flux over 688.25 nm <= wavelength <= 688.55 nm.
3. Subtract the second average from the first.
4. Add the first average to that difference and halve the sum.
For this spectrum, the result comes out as 8.6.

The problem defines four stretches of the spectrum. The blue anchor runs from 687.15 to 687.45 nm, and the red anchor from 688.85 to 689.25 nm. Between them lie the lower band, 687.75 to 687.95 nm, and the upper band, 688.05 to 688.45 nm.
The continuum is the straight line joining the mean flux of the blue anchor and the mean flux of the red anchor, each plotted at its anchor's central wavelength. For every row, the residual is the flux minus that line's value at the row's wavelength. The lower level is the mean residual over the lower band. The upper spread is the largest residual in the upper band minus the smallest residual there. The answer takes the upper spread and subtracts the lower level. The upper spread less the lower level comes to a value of 1.3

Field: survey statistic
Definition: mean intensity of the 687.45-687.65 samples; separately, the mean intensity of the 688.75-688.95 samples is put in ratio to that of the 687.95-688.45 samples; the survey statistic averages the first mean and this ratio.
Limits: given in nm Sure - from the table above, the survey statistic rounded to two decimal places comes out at 8.71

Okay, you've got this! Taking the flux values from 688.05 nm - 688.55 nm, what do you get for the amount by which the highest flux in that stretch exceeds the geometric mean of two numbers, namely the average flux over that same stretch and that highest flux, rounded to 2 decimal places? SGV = 0.72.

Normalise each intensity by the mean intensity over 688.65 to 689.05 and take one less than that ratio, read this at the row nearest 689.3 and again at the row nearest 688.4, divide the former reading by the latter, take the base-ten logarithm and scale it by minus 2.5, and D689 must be 2.2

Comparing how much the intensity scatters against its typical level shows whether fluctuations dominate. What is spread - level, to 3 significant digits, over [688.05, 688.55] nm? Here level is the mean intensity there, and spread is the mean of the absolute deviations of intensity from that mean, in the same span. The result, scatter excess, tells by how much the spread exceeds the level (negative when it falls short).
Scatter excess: -15.6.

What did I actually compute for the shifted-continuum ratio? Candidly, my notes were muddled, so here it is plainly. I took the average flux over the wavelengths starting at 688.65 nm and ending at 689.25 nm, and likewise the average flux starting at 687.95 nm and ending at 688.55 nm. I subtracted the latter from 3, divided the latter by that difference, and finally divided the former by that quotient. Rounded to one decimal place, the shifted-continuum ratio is -13.7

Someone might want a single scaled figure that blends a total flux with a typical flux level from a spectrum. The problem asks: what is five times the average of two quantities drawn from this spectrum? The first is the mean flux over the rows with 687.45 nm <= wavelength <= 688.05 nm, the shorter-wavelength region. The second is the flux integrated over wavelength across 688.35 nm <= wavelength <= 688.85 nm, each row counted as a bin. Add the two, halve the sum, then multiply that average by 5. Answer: 63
